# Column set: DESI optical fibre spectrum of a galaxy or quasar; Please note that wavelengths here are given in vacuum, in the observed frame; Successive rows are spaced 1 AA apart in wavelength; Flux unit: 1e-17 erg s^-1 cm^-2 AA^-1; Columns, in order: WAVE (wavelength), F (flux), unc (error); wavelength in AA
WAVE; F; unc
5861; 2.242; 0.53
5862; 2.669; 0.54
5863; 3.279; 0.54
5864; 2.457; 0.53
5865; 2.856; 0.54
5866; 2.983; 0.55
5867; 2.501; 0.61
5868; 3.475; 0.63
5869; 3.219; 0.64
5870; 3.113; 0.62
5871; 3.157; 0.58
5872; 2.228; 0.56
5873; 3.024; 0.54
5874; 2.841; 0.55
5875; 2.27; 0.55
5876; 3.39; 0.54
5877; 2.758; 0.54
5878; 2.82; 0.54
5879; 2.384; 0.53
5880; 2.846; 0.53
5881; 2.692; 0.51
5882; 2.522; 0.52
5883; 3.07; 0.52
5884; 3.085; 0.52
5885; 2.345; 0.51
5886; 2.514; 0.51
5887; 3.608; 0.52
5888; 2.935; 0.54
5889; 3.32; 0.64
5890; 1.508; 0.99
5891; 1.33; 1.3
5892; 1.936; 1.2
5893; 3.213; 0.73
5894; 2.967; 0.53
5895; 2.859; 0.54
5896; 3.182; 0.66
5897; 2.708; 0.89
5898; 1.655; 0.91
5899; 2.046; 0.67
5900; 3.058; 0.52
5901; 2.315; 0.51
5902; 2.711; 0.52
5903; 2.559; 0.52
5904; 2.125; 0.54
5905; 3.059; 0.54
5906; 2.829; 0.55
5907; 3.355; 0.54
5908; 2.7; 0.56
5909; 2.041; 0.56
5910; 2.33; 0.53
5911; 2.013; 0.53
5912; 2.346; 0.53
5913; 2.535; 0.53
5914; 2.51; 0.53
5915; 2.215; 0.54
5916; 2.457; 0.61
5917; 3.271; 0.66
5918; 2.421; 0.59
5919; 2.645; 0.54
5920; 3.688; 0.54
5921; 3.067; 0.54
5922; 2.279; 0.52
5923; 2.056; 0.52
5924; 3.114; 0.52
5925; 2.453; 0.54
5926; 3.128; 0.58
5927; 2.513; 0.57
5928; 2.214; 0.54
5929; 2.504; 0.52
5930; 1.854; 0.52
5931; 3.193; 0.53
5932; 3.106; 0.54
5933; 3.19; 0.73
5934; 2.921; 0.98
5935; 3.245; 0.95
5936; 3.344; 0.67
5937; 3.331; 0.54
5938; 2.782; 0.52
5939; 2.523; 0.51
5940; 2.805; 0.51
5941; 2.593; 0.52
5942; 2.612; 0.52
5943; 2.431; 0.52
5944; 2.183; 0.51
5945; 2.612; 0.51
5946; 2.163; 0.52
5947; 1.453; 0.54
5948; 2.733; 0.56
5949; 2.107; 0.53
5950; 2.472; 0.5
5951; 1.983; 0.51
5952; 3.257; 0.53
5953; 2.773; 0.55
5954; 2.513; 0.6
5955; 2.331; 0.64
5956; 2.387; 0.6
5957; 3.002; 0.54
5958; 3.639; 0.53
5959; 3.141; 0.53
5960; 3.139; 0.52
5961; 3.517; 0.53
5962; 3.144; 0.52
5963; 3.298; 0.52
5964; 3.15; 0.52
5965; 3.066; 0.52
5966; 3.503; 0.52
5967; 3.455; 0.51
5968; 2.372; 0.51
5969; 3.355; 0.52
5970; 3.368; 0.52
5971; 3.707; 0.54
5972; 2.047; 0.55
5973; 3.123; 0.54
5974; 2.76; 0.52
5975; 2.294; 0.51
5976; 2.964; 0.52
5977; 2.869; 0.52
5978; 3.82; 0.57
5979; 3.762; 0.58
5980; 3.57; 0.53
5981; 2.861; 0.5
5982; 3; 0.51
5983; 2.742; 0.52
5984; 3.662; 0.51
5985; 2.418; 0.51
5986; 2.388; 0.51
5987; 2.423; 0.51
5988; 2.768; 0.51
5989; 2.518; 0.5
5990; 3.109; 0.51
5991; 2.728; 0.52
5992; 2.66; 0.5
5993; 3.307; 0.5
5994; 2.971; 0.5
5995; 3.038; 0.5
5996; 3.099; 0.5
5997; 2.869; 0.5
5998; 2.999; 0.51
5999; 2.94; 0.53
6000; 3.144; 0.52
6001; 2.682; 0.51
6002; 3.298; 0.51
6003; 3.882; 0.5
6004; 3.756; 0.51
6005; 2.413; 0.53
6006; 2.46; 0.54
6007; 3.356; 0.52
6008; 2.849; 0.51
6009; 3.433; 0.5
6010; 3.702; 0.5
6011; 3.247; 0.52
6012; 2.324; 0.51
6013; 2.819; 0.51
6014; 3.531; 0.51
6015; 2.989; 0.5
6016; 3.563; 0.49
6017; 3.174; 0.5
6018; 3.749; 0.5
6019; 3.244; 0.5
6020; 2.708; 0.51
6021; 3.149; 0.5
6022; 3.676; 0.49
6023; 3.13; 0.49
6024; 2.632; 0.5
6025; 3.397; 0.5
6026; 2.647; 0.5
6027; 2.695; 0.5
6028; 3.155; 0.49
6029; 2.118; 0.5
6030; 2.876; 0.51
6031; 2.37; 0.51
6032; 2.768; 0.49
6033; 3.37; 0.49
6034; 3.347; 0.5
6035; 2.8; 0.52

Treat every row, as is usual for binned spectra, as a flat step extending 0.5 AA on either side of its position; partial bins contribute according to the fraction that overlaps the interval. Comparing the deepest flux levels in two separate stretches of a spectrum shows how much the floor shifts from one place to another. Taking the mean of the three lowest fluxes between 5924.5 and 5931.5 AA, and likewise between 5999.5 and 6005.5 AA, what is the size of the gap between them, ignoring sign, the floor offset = 0.57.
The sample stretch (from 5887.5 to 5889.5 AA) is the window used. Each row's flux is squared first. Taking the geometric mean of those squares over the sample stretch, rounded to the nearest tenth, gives 9.7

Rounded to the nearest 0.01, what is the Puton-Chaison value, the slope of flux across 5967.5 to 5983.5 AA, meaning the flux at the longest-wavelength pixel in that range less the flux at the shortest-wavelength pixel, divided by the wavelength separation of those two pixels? 0.02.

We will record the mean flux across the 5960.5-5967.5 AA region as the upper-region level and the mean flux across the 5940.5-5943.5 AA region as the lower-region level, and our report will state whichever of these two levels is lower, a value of 2.55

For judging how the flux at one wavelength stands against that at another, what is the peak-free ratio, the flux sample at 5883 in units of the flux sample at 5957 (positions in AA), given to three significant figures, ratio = 1.02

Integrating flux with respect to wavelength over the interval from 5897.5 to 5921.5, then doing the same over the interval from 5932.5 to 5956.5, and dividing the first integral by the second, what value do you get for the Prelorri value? 0.99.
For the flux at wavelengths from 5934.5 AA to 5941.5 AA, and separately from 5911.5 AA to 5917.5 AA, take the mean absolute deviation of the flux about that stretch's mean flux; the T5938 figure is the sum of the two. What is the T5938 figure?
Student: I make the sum 0.55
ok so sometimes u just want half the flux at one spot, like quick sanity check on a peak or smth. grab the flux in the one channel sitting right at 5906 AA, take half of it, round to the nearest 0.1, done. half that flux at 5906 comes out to 1.4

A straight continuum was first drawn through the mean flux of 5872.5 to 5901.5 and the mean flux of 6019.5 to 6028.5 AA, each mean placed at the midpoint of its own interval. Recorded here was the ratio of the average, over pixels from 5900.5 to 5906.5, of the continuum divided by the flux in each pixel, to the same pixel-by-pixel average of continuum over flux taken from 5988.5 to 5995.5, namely 1.04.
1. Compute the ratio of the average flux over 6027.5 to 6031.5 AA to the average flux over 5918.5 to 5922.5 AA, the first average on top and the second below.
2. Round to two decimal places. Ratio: 0.90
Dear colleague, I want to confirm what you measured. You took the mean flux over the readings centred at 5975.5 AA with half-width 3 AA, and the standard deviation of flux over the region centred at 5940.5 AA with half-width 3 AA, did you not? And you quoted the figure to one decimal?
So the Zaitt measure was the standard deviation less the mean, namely -2.8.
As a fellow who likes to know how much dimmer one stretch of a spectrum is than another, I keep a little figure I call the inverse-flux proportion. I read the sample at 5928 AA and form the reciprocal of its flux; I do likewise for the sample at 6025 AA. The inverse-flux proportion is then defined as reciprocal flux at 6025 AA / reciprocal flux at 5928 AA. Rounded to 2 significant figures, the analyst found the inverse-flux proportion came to 0.65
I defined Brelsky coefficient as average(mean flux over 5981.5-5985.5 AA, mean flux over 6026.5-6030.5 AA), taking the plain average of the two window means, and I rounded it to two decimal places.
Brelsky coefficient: 2.83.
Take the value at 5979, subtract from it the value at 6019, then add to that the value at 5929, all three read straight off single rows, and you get 3.02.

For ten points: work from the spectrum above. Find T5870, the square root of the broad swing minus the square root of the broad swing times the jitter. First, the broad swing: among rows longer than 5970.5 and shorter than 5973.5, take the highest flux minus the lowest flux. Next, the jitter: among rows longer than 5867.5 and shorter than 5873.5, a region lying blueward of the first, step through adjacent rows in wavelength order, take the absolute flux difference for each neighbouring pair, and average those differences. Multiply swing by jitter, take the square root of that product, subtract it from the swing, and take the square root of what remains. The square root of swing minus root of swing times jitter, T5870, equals 0.90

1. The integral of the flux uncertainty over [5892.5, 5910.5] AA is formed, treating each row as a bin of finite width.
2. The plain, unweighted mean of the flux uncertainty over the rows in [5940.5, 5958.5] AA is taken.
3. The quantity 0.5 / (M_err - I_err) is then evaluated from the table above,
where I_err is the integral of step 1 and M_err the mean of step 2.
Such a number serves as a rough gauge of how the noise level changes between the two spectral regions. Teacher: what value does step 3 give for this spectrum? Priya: -0.0486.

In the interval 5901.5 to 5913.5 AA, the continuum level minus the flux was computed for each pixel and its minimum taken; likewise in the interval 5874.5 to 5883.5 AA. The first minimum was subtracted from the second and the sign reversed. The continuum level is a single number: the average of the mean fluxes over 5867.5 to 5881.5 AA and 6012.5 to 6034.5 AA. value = 0.0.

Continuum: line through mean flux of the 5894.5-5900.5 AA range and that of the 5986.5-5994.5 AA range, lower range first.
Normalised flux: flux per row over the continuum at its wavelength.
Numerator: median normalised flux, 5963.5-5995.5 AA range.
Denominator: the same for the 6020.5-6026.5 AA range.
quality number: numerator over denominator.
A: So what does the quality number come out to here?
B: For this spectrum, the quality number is 0.99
